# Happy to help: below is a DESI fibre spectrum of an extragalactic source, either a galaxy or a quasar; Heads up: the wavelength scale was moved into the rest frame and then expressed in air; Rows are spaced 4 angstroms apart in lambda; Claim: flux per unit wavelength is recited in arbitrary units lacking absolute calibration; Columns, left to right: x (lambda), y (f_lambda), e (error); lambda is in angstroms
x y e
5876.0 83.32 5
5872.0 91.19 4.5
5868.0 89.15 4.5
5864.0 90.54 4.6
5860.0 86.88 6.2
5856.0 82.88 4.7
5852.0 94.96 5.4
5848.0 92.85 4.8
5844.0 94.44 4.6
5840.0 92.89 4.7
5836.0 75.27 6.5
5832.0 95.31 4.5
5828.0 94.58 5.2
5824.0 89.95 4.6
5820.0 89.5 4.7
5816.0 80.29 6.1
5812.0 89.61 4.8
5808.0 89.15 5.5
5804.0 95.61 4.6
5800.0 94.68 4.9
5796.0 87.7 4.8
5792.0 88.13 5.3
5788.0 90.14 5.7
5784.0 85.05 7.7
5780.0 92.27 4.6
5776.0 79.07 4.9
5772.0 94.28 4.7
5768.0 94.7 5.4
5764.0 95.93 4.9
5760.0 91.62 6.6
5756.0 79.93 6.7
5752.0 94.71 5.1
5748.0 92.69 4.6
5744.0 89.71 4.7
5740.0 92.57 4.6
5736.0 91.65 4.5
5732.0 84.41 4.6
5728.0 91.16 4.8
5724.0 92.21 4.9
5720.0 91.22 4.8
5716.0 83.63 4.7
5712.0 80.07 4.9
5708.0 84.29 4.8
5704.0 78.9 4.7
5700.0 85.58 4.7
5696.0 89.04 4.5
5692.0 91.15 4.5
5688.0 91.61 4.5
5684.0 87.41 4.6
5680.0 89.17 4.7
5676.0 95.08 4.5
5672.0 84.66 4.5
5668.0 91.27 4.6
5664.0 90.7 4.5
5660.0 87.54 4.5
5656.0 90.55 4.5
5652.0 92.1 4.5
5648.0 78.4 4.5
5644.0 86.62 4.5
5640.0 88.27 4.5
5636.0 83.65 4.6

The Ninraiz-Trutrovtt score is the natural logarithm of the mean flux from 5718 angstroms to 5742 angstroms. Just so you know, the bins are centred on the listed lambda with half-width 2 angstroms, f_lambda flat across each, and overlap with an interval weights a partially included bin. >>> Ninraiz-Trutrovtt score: 4.51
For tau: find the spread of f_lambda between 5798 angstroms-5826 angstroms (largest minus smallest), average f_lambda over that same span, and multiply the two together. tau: 1376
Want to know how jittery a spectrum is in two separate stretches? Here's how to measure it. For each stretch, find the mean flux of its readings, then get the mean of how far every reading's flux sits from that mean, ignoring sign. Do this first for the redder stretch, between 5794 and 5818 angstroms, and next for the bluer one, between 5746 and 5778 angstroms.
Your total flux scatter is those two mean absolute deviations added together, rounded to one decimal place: 9.2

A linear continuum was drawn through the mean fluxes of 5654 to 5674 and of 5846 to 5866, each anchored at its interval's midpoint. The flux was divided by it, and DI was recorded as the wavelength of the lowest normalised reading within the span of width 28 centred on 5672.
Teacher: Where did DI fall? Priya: 5672.0 angstroms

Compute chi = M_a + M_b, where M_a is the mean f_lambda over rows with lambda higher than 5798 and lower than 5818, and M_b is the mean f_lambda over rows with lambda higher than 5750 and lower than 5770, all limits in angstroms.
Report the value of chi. 181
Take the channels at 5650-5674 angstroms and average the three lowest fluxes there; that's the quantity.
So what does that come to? 87.6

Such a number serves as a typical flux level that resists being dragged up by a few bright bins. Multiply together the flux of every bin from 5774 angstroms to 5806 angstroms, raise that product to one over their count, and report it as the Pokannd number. 88.9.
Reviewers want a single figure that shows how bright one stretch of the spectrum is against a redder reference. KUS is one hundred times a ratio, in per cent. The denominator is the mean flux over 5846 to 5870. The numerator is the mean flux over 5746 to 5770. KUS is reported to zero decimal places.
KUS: 102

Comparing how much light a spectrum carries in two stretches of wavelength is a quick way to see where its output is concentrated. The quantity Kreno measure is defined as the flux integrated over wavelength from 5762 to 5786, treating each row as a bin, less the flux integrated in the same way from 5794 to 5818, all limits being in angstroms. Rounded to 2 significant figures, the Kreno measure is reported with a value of 17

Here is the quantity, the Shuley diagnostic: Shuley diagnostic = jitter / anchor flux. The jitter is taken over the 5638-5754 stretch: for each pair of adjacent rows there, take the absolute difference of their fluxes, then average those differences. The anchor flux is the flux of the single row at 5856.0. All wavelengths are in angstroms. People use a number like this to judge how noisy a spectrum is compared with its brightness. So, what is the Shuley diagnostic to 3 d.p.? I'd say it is 0.051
